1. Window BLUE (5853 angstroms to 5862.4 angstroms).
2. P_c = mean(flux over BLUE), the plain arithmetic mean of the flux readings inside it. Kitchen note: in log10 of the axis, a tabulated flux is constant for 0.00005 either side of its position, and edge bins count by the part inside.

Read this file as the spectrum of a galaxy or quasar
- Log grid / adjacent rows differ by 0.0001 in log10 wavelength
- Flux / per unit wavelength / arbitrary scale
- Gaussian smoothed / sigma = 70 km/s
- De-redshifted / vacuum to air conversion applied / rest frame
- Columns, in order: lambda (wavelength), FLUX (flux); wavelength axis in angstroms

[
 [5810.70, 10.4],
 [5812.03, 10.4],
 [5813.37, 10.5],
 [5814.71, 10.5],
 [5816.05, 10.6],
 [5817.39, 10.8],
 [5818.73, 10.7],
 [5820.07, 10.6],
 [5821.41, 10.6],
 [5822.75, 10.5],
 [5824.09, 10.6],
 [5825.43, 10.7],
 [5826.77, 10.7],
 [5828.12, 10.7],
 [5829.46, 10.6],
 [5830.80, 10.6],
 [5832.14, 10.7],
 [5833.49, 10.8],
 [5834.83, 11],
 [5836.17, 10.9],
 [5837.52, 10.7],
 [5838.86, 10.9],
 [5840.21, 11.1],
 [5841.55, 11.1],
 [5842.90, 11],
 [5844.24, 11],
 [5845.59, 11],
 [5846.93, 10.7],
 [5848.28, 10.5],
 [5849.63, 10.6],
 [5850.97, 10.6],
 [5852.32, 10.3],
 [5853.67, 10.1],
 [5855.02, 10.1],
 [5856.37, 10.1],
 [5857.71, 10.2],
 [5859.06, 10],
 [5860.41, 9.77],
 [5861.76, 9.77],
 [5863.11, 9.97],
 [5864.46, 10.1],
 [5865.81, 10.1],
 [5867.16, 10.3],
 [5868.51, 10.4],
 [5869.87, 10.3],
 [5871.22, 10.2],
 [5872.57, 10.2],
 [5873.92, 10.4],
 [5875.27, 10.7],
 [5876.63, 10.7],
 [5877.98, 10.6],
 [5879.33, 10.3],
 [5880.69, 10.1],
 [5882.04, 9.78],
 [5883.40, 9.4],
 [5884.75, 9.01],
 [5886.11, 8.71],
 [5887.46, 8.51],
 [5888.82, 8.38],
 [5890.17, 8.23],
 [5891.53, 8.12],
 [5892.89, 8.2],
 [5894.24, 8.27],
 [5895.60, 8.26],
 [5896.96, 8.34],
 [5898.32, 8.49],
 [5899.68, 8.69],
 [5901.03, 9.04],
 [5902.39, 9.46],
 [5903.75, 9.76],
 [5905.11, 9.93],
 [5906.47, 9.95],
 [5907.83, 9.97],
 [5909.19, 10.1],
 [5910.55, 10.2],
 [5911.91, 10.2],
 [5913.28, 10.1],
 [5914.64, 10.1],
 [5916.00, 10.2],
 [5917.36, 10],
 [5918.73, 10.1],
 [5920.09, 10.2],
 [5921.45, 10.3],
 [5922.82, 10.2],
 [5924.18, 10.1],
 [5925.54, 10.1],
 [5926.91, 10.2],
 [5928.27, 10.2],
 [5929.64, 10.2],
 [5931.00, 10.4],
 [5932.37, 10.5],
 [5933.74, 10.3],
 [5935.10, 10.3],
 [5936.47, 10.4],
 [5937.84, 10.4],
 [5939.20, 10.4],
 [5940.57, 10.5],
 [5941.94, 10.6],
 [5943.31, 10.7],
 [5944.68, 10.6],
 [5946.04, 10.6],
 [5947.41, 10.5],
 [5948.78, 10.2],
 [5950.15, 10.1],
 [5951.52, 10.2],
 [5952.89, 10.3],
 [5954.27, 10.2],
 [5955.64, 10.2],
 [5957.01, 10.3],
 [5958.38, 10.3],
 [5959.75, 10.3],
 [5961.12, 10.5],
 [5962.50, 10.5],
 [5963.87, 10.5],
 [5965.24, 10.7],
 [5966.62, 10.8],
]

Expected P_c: 10.01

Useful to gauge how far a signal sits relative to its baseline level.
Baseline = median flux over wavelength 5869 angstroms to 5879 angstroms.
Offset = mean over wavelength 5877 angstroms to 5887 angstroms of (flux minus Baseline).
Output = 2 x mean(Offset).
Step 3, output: -1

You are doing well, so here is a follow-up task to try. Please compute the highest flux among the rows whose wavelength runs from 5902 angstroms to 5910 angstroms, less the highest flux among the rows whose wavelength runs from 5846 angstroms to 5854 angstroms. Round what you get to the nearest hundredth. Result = -0.60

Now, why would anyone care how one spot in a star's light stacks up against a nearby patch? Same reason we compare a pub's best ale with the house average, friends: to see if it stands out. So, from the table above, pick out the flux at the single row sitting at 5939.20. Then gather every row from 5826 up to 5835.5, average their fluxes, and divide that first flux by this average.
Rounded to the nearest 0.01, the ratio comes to 0.97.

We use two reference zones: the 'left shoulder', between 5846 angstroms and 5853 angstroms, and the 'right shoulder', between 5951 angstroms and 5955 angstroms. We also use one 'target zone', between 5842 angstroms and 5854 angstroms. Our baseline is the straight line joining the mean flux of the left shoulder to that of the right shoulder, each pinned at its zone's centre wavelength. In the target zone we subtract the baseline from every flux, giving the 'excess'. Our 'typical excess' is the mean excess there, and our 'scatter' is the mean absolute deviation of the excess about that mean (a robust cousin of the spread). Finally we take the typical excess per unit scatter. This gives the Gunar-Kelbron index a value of 0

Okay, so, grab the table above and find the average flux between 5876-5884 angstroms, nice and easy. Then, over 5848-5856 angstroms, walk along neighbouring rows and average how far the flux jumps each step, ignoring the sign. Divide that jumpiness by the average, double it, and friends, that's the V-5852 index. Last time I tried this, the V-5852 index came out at 0.024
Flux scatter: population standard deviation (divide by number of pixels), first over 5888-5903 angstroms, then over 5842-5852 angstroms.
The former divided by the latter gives 1.9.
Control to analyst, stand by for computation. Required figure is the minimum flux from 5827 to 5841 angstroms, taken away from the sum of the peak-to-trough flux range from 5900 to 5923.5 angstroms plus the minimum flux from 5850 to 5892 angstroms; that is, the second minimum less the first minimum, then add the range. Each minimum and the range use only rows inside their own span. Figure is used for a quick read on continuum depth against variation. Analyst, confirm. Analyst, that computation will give -1.2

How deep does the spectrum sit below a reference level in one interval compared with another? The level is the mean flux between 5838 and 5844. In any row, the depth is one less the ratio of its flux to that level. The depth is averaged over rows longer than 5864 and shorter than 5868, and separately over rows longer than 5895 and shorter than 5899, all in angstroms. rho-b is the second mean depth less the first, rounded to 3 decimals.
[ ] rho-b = 0.164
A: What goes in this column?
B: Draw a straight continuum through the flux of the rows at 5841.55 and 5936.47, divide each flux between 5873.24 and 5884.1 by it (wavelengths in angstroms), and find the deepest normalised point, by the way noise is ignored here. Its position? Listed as 5883.40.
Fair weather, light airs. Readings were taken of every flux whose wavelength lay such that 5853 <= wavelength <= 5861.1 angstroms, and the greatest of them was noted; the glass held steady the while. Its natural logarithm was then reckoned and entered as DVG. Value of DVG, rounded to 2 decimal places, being 2.32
